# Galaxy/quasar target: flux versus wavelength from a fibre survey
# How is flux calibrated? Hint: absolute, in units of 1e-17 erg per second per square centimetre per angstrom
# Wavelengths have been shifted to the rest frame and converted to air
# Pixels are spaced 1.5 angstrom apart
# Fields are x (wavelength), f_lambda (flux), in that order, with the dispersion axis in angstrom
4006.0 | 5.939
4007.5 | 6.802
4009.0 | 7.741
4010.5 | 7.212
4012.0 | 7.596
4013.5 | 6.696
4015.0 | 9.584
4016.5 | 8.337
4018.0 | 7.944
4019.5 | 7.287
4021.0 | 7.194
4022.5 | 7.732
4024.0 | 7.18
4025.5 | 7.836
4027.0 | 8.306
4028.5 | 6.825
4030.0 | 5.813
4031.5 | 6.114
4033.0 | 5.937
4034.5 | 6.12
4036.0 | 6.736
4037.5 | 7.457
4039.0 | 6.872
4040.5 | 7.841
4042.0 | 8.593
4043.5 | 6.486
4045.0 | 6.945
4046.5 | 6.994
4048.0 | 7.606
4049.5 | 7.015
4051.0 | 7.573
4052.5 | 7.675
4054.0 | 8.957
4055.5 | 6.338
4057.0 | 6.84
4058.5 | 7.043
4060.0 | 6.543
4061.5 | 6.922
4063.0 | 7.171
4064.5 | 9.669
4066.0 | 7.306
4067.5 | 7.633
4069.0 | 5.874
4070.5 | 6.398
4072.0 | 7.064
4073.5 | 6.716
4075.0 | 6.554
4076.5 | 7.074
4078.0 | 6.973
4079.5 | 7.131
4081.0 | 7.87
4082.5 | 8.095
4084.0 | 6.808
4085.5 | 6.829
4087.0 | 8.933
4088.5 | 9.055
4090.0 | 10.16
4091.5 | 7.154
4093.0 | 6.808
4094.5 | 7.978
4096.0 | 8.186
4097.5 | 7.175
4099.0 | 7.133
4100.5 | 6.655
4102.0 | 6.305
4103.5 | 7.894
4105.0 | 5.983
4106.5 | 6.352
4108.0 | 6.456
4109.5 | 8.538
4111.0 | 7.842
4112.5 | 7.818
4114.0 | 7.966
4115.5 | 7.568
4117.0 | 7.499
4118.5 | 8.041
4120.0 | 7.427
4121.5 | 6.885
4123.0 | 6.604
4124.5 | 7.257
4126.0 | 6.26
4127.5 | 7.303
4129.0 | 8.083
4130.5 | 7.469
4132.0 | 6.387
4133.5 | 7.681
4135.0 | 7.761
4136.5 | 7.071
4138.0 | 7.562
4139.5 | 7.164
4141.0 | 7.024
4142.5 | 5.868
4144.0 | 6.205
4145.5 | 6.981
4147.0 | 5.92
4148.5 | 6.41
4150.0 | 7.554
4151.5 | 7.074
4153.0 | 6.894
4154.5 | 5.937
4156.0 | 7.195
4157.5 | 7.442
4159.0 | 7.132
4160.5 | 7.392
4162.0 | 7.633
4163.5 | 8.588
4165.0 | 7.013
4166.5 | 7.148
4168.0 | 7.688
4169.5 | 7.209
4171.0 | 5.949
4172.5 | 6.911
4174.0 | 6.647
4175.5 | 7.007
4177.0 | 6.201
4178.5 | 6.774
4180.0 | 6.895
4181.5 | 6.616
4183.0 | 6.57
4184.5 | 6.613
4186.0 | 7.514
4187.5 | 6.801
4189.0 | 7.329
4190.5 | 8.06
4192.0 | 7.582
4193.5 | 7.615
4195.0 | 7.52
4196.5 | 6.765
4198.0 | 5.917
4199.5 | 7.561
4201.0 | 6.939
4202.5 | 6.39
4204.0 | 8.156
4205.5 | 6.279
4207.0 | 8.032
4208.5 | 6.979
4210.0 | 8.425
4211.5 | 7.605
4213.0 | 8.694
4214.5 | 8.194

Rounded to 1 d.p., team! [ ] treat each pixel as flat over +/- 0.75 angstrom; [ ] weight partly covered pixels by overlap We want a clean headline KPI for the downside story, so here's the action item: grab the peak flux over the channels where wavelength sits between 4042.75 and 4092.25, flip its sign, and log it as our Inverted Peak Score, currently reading -10.2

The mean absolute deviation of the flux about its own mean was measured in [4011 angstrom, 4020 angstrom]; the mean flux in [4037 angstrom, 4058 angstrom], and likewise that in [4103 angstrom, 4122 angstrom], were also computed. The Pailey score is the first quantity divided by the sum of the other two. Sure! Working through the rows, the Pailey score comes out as 0.048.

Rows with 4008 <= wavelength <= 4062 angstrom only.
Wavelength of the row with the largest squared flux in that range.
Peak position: 4015.0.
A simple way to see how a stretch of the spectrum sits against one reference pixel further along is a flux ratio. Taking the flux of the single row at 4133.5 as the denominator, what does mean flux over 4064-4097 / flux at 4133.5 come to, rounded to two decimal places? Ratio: 0.98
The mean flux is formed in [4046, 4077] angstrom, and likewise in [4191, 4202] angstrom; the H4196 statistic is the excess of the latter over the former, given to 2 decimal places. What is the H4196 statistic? -0.06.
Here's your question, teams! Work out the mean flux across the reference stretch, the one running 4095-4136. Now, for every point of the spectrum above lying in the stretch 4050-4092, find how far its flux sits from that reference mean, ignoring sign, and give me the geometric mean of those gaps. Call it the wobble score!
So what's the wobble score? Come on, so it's 0.48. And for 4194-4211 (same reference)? 0.59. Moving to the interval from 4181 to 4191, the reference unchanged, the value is 0.39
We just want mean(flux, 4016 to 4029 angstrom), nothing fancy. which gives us 7.63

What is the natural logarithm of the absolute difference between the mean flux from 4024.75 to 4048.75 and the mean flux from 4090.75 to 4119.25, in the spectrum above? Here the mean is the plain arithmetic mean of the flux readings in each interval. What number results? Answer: -1.2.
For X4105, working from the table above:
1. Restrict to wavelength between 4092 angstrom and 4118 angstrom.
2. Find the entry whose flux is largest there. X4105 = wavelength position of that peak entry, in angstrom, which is 4109.5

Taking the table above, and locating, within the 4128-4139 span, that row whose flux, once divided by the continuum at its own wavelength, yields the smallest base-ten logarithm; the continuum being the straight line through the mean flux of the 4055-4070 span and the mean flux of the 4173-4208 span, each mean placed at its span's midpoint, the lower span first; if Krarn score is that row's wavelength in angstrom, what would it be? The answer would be 4132.0 angstrom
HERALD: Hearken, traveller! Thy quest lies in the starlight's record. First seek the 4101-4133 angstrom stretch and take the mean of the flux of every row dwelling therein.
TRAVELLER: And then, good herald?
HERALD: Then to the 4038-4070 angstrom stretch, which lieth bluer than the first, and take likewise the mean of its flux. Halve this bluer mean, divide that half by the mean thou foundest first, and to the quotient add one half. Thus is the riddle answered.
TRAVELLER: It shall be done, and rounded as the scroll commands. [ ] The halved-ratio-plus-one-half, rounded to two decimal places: 1.01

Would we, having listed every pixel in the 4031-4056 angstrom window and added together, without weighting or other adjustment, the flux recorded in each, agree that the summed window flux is 121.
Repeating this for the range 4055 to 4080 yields 119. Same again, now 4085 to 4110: 128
